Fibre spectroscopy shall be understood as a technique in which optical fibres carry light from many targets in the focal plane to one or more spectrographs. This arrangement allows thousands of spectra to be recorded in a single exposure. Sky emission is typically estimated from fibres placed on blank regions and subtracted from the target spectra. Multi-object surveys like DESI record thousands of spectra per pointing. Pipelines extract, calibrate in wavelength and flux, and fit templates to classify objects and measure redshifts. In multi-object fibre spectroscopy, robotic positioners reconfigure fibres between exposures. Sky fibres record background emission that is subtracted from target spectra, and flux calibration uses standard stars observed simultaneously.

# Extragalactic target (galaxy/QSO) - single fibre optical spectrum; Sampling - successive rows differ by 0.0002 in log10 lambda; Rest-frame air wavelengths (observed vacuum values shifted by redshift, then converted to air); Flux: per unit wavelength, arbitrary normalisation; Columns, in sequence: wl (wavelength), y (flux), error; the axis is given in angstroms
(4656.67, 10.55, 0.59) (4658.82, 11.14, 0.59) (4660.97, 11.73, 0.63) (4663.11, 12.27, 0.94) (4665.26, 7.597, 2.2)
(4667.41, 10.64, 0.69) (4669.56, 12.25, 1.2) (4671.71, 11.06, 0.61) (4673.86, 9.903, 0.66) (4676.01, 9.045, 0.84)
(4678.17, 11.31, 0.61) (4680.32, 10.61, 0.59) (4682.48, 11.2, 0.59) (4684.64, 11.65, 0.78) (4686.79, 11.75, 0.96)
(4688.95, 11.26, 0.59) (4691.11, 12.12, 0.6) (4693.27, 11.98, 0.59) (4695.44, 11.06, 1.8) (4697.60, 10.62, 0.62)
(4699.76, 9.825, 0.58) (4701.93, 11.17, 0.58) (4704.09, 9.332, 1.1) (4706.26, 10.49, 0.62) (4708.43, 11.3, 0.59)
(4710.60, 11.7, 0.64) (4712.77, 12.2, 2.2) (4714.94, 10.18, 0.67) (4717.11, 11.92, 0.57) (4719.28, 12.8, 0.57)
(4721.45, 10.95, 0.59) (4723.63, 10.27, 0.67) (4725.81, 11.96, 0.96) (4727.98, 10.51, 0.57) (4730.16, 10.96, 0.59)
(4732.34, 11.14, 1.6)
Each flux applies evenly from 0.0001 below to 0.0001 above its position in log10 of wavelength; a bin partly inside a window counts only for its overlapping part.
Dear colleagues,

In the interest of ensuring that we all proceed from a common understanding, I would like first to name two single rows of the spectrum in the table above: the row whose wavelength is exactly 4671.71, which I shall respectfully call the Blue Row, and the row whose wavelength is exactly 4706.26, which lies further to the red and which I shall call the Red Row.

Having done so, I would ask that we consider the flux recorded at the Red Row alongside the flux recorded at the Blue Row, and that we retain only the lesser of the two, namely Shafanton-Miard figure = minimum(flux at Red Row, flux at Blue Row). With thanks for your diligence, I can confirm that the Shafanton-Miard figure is 10.5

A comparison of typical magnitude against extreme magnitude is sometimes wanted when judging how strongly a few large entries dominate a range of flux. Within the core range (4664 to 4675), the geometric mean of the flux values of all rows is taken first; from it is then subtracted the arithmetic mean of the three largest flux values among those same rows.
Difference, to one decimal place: -1.2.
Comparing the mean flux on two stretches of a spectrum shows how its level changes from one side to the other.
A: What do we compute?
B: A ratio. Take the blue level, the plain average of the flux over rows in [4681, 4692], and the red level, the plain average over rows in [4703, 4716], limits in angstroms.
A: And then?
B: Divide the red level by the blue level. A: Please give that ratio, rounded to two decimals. 0.94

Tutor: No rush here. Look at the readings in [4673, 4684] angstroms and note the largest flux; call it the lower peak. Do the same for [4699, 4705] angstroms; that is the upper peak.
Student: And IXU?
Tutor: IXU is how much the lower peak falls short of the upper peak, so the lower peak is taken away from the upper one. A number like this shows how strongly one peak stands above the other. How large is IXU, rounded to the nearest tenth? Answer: -0.1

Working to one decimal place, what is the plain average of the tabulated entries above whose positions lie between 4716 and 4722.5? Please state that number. 11.9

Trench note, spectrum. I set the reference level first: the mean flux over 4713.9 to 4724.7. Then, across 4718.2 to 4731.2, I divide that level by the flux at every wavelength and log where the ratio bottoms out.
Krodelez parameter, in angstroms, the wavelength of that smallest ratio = 4719.28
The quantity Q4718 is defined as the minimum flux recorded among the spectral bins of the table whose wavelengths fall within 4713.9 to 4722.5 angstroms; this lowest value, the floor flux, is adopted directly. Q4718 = 10.18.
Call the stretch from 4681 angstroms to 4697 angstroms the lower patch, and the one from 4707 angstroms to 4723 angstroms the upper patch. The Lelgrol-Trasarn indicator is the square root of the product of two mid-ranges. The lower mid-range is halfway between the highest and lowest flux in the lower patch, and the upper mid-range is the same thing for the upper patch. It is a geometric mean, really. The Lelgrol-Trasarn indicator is 11.5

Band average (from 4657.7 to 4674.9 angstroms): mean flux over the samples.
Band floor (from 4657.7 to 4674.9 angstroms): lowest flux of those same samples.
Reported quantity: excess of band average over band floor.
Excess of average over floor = 3.2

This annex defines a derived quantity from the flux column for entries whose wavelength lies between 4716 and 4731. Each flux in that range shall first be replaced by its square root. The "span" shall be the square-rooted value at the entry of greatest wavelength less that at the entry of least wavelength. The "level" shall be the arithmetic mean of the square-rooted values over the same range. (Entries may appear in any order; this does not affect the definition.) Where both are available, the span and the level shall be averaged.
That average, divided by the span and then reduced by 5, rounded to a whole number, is -16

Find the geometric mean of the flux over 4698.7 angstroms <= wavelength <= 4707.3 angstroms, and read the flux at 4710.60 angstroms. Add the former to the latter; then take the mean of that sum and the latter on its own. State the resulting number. 16.8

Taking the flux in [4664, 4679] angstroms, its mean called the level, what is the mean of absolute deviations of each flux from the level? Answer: 1.2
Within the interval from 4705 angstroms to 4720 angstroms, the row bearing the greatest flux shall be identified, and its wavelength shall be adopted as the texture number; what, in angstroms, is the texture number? 4719.28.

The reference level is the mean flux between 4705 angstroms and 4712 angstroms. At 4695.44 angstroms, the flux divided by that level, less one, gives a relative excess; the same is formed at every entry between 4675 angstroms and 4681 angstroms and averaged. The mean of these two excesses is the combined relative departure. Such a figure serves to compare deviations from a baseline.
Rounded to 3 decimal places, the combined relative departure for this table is -0.042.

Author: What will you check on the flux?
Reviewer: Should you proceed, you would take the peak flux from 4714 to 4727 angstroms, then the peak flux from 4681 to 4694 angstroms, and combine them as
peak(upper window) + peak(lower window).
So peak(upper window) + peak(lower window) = 24.9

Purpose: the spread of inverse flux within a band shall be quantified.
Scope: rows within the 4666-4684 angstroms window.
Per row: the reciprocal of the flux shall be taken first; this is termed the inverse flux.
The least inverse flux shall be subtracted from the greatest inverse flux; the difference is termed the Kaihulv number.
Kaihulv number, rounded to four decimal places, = 0.0289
